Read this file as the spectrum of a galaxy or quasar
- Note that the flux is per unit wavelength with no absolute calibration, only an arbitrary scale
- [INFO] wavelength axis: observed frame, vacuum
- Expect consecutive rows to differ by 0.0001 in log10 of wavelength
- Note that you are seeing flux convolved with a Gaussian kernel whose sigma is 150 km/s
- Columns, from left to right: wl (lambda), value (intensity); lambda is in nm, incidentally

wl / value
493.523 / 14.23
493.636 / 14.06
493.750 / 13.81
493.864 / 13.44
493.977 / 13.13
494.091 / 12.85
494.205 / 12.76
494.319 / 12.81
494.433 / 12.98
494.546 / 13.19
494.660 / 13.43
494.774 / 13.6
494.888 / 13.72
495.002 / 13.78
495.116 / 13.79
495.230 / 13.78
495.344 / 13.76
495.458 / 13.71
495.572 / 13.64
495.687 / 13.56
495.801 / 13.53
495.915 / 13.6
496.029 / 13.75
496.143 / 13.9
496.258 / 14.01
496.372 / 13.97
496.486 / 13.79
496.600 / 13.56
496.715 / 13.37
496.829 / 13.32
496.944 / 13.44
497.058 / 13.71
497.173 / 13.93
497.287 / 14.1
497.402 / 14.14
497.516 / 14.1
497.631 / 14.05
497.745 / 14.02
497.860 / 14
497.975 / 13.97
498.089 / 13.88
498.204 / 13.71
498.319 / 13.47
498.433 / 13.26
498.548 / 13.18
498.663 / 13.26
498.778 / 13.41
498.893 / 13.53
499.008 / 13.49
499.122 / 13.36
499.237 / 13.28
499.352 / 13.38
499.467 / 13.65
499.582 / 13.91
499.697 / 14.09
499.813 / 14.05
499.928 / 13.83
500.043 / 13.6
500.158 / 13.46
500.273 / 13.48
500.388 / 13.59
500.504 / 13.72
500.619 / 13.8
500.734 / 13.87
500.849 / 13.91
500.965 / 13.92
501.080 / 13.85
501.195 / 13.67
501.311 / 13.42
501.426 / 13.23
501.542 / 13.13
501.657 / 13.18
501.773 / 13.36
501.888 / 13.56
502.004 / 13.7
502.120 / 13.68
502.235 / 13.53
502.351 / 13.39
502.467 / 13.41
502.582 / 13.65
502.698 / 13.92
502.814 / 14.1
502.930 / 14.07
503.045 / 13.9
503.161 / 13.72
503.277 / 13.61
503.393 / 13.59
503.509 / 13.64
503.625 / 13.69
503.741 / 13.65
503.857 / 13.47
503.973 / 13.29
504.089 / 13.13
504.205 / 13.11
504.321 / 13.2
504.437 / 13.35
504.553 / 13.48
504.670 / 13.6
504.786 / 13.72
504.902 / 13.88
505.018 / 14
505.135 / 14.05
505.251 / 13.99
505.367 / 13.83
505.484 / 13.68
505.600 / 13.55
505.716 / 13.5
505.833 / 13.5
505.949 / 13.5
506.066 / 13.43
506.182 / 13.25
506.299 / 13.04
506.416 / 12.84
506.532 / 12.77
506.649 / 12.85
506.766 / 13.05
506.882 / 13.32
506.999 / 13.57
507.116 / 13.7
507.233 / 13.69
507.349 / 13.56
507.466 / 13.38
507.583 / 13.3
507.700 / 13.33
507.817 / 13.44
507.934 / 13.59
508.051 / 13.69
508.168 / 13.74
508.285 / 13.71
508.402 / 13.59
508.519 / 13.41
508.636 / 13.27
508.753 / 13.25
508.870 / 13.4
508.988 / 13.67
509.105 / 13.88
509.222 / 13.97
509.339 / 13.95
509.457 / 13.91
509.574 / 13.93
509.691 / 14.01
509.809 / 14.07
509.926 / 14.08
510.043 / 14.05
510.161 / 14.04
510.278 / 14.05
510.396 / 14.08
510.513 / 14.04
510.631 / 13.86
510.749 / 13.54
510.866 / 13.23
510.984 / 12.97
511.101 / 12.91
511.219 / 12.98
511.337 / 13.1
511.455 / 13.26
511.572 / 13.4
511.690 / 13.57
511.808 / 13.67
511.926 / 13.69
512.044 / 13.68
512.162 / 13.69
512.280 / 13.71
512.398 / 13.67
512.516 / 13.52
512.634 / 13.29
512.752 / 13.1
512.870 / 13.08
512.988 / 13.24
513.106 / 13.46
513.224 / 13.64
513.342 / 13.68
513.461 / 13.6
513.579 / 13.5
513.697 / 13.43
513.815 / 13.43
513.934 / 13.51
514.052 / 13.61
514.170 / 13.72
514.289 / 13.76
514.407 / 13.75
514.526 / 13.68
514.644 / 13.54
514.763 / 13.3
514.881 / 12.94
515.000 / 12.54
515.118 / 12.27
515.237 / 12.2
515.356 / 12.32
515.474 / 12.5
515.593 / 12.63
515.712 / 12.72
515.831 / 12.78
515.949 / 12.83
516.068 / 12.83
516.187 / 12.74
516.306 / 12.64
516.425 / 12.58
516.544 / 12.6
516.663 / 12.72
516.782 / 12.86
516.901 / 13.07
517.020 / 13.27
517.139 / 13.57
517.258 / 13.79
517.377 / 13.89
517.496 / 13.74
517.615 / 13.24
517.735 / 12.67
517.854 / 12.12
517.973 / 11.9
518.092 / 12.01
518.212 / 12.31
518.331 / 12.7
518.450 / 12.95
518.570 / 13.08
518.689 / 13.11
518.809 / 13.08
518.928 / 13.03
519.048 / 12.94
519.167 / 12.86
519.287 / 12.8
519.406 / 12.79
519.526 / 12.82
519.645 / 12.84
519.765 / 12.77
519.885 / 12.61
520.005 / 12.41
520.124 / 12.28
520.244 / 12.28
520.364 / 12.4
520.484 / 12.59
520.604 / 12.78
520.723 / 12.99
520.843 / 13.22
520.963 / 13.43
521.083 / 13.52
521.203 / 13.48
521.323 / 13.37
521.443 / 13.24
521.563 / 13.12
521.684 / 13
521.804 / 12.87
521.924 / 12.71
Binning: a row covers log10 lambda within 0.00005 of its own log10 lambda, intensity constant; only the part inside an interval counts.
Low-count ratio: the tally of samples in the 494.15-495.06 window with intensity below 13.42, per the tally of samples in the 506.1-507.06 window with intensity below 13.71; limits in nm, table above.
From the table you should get 0.50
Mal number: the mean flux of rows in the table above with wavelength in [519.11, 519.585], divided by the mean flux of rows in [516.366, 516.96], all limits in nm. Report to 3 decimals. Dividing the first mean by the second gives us 1.004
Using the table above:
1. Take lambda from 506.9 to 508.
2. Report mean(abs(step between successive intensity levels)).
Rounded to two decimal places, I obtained 0.10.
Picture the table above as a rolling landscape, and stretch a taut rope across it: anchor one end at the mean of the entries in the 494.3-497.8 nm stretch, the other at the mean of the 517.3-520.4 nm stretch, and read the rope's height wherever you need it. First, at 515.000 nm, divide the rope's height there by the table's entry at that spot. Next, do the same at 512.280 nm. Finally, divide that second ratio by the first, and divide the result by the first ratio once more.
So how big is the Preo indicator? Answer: 0.90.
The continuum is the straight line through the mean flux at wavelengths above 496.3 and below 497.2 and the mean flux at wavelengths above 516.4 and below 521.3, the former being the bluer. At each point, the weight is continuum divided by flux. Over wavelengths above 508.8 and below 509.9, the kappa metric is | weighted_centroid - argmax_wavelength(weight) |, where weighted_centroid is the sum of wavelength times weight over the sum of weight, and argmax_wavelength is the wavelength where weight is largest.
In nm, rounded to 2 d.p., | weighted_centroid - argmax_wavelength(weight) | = 0.47 nm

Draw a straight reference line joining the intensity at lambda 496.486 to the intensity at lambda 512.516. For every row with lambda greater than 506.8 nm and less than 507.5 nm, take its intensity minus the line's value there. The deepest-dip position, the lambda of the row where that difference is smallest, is 506.882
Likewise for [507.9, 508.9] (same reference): 508.753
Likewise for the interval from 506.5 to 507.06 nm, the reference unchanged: 506.532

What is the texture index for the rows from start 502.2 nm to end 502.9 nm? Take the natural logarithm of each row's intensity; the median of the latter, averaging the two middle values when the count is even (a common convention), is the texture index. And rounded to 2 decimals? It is 2.61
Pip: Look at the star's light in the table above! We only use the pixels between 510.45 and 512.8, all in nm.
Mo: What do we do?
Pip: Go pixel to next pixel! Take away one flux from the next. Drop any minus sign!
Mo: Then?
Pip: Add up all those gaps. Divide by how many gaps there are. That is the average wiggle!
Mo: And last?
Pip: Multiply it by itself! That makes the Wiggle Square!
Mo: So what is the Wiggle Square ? 0.018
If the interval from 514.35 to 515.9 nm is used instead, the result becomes 0.032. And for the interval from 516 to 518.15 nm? 0.046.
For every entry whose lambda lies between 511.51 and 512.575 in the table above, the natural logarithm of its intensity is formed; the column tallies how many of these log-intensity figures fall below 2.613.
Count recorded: 3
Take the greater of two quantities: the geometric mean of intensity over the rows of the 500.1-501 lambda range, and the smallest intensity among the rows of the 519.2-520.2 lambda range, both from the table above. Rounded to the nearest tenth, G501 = 13.7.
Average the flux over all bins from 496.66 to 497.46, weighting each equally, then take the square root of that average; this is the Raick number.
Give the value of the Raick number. 3.70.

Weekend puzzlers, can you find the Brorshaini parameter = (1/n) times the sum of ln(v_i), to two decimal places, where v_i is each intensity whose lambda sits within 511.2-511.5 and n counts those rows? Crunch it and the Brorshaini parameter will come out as 2.57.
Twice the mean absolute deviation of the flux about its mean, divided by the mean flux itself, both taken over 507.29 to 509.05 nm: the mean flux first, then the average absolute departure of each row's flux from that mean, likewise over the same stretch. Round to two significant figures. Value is 0.022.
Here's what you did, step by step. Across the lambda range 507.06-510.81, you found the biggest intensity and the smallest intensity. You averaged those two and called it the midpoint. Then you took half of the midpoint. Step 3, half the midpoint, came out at 6.8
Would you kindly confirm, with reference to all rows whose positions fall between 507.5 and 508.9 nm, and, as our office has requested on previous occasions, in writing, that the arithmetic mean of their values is 13.5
